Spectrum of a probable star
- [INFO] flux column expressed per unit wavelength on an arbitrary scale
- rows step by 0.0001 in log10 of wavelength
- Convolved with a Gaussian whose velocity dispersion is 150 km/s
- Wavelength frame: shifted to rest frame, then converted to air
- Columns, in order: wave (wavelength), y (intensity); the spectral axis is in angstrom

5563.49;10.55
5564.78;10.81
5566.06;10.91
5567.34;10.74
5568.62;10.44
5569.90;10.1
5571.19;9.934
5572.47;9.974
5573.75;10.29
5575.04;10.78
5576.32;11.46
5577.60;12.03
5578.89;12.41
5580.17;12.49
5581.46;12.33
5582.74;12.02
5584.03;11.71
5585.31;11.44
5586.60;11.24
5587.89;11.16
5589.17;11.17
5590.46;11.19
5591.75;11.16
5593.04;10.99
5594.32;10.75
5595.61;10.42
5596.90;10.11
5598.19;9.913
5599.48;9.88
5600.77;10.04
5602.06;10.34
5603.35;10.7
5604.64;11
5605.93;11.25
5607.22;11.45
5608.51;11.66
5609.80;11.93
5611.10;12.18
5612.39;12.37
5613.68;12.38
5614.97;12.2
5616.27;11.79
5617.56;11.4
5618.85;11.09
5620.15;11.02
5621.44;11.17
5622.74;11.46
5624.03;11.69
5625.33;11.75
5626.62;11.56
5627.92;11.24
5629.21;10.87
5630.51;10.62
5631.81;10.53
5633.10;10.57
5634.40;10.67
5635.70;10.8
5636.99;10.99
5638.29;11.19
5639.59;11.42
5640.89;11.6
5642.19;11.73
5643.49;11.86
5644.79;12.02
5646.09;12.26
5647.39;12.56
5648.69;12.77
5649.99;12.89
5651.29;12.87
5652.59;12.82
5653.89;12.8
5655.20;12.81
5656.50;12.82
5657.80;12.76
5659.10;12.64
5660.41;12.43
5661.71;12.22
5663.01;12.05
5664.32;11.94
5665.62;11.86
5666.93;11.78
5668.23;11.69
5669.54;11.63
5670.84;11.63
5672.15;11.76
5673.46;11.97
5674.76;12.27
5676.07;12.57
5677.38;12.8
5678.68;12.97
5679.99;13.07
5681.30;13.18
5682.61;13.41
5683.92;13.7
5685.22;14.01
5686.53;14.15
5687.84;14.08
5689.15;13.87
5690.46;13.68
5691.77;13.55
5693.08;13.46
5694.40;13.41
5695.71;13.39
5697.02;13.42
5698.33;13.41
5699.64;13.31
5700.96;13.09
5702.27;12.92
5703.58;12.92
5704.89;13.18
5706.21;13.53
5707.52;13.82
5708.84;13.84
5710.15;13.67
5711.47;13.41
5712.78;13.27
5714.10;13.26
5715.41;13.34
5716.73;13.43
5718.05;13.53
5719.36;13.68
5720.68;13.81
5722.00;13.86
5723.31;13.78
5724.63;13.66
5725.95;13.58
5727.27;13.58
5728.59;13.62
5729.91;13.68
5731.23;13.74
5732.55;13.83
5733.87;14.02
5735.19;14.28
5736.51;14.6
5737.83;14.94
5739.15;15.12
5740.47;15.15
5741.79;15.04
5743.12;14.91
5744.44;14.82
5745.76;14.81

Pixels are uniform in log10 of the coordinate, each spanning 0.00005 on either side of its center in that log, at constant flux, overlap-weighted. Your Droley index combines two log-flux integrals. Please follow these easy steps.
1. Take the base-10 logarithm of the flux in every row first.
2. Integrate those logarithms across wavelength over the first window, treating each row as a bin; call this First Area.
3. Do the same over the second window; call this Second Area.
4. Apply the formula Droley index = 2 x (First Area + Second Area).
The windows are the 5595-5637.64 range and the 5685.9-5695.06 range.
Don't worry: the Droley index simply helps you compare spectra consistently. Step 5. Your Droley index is 110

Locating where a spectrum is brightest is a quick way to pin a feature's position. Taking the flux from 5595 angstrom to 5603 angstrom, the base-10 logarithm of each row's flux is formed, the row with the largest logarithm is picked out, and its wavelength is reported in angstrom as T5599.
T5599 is 5595.61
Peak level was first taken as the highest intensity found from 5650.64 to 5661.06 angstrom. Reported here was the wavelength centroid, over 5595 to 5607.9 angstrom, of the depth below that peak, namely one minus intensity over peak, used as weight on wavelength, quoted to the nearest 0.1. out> 5600.7 angstrom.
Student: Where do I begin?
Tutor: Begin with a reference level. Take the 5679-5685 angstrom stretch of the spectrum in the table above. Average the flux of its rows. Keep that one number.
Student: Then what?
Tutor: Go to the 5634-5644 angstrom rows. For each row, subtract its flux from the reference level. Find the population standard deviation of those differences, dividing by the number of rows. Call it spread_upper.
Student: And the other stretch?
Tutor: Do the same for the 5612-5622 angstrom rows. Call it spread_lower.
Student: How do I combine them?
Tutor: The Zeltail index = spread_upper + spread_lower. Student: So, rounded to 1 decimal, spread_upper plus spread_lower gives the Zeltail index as 1.0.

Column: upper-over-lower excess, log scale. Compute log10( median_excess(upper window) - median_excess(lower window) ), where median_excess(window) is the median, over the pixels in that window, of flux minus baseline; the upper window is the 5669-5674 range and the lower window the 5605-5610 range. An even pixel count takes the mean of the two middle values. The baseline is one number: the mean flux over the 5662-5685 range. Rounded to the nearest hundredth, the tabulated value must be -0.85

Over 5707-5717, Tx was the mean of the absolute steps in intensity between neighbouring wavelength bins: 0.11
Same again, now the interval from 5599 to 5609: 0.25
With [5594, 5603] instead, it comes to 0.22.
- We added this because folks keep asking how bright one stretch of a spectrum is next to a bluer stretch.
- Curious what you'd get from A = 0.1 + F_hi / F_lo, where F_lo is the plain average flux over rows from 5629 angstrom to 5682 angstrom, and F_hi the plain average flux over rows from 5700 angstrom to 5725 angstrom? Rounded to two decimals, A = 1.22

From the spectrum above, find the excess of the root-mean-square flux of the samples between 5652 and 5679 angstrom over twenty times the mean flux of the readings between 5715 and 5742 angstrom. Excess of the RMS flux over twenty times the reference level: -268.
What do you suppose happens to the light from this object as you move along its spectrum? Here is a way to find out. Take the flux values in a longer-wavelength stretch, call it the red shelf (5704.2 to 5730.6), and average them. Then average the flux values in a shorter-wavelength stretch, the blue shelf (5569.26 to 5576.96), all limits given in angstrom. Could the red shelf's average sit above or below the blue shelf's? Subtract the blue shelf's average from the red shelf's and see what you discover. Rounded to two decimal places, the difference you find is 3.15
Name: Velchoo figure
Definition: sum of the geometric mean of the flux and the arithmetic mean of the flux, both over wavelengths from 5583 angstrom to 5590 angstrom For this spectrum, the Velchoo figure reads 22.7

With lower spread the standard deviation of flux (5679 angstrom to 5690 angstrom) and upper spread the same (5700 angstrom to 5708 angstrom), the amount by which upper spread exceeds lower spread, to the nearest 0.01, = -0.06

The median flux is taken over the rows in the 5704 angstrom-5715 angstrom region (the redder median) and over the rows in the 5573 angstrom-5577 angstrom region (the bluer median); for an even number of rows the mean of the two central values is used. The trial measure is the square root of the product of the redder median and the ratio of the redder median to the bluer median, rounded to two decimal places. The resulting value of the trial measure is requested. 4.10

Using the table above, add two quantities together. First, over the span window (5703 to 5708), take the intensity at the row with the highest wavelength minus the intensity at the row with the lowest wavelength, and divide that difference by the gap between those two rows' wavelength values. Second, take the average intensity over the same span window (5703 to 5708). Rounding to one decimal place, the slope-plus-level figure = 13.6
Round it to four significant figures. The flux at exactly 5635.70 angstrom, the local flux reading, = 10.80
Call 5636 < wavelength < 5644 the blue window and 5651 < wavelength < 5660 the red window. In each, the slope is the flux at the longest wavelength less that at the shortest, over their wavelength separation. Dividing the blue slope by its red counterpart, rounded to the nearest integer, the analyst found -5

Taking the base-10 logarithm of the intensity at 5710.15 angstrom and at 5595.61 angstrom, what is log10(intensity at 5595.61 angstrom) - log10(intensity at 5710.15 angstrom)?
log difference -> -0.12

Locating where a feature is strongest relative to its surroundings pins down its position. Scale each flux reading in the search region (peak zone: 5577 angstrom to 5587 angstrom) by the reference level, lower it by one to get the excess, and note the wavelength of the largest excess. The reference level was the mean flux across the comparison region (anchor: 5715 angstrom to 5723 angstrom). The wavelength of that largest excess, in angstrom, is 5580.17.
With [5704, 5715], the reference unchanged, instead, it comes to 5708.84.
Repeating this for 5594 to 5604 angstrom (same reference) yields 5594.32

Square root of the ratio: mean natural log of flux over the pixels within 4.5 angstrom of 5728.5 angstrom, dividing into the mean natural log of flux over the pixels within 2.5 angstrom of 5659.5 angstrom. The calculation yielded 0.98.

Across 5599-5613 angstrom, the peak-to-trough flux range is 2.49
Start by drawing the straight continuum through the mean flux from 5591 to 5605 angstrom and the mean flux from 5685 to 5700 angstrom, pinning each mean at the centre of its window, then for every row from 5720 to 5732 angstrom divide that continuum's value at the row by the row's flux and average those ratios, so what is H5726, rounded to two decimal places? 1.08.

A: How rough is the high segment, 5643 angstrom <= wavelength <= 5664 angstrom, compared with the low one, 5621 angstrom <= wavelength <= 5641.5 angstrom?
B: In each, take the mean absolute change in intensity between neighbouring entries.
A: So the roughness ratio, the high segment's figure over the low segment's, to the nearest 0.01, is 0.67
